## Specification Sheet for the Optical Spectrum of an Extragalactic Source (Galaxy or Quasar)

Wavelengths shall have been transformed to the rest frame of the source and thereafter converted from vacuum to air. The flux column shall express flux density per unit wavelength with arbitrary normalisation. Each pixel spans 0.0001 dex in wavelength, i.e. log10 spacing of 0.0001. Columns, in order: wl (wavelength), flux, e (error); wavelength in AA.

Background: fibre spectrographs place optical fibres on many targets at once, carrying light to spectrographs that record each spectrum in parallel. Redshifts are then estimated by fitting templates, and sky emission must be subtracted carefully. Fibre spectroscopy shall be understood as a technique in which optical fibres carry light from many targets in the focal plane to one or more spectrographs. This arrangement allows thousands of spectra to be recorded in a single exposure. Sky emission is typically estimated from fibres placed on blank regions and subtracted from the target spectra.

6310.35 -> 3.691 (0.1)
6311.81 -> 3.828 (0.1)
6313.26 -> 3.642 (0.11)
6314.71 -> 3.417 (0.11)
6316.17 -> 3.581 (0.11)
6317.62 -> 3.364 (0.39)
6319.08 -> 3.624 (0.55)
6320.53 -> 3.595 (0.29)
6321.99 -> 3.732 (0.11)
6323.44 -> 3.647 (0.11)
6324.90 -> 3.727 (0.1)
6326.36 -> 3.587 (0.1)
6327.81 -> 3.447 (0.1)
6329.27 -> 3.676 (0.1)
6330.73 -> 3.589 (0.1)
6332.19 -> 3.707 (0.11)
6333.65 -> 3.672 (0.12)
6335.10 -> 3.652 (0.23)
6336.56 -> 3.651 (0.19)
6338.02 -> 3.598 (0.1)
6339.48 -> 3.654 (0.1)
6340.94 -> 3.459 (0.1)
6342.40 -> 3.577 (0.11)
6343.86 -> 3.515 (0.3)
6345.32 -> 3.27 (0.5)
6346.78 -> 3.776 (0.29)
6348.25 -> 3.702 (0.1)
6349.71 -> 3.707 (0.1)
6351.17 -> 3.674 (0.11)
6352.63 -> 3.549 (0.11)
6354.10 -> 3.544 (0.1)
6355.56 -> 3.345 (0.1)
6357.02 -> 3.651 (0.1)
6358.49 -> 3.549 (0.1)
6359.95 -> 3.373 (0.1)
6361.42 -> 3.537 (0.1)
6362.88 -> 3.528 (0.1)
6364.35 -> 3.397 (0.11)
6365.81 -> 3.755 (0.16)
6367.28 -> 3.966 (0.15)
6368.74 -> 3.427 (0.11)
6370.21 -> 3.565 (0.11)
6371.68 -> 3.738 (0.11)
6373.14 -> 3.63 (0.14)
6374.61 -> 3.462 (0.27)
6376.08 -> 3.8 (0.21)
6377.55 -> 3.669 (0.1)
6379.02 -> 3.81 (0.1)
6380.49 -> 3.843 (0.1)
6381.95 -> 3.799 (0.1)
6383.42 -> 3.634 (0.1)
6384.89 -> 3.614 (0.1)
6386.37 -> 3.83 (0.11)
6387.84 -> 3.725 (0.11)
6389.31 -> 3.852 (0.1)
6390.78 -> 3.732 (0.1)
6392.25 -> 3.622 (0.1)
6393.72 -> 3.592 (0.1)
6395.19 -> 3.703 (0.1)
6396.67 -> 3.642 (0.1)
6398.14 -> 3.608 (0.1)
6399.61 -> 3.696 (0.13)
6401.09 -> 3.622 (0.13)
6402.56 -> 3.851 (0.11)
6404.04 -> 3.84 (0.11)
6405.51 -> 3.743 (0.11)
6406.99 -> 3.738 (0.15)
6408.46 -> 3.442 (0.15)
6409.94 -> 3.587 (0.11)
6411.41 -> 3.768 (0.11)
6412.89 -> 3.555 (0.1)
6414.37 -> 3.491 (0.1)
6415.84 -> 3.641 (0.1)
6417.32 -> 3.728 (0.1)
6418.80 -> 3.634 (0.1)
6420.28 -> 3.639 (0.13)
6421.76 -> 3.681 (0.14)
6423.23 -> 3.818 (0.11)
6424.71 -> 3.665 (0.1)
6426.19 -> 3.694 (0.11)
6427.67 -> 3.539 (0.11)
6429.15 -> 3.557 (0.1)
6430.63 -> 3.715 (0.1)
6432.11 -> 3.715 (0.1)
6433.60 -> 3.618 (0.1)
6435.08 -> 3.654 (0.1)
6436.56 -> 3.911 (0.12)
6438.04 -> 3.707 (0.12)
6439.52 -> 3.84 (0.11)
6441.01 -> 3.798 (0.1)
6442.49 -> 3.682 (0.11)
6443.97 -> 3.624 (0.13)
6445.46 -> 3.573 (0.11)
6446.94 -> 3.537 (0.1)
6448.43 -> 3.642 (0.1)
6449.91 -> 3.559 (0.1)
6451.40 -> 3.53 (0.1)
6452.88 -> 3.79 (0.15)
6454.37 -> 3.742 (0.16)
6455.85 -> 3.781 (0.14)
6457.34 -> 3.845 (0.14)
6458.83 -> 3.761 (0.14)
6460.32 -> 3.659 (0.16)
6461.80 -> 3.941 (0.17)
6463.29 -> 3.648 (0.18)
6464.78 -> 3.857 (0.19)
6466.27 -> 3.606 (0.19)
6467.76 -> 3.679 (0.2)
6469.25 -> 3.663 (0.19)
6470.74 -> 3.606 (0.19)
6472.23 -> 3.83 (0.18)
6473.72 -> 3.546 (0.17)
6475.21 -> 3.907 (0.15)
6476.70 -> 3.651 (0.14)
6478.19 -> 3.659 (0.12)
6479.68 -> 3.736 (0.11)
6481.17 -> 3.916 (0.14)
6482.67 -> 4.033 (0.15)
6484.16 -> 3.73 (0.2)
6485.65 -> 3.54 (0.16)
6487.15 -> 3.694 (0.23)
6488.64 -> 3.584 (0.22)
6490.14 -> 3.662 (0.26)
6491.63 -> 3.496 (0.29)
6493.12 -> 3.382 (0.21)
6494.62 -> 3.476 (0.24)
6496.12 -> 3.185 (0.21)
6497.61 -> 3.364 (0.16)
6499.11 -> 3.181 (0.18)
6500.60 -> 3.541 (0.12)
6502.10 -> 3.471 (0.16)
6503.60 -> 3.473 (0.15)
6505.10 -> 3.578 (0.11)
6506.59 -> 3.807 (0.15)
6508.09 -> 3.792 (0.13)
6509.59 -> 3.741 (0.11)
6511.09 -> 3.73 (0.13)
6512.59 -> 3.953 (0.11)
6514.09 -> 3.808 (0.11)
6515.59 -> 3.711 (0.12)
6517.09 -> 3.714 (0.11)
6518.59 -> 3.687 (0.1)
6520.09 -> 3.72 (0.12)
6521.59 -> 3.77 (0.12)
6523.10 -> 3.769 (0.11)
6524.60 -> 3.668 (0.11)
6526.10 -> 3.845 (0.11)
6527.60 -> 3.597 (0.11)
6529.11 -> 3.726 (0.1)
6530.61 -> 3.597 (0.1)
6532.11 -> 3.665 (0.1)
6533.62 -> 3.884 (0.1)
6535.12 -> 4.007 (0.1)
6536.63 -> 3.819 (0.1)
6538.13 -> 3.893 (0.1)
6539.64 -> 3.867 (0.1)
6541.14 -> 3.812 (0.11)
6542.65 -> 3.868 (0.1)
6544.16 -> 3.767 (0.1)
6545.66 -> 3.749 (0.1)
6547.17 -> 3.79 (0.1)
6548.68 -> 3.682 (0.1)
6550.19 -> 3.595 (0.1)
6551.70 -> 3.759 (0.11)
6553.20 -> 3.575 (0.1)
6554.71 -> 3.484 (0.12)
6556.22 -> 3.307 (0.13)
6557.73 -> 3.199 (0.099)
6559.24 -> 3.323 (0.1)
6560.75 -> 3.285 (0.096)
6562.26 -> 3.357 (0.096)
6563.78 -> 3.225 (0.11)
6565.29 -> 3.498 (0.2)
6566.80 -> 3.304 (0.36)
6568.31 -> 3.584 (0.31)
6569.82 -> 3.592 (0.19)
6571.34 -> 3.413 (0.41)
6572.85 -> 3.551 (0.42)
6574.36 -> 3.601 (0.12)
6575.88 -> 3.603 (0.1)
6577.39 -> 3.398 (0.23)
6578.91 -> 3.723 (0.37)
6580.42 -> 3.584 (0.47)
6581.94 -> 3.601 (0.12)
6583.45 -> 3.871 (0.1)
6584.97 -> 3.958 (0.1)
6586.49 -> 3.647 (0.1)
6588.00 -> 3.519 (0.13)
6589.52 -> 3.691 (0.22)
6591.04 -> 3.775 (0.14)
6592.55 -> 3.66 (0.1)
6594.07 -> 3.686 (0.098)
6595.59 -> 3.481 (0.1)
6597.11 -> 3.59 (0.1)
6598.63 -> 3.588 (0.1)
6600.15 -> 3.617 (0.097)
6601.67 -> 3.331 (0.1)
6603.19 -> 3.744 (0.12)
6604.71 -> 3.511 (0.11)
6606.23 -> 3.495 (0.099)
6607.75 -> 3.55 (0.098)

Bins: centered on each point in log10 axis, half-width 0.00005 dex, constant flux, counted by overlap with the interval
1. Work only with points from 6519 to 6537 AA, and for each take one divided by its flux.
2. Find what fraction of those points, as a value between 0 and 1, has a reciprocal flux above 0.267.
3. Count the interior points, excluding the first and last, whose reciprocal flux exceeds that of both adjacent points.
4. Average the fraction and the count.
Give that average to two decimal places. 1.75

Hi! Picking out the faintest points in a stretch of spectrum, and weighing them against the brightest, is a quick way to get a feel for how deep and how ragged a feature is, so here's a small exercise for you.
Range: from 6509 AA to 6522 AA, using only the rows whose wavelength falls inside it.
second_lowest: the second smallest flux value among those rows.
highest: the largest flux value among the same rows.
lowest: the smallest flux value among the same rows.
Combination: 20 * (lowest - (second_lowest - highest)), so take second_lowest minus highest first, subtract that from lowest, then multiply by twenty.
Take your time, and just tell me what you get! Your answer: 78.6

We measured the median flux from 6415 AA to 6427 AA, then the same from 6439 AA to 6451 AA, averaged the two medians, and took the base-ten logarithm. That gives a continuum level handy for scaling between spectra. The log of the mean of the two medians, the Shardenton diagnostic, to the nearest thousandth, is 0.563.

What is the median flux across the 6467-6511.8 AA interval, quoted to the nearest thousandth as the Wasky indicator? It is 3.655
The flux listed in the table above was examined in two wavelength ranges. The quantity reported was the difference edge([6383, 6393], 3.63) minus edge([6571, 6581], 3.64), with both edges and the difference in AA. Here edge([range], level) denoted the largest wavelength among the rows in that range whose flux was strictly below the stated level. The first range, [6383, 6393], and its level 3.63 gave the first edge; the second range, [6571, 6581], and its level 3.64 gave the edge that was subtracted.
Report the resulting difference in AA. -188.2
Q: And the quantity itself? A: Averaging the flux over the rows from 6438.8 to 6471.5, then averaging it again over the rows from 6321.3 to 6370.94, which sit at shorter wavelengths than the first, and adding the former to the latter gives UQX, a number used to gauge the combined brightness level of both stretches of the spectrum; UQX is 7.29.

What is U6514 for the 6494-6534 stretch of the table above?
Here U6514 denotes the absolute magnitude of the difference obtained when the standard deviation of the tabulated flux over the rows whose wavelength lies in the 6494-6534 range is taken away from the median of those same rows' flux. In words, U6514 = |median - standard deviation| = 3.52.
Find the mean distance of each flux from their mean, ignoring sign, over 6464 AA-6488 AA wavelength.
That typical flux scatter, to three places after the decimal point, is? 0.114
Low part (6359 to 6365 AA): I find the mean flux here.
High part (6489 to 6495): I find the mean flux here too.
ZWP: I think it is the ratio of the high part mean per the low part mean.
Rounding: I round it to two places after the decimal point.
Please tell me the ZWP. 1.01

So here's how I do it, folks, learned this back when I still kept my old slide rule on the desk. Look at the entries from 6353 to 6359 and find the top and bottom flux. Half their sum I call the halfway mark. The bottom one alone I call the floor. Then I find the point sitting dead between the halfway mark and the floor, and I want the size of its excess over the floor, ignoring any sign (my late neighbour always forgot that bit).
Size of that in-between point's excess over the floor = 0.08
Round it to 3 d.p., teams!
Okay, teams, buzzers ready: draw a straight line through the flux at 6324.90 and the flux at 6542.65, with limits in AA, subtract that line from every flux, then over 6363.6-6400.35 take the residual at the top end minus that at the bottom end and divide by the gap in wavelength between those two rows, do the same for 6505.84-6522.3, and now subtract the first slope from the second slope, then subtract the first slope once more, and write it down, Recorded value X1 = -0.019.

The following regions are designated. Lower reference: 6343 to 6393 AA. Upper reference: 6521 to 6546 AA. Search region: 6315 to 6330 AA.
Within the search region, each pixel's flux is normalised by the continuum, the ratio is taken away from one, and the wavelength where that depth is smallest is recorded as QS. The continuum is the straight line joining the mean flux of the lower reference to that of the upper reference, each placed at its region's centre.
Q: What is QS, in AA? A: 6321.99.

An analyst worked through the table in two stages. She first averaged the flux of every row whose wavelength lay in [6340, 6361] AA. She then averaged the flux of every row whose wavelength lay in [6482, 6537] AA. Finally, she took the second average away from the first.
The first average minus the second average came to -0.11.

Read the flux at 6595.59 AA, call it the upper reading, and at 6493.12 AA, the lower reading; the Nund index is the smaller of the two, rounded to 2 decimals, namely 3.38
